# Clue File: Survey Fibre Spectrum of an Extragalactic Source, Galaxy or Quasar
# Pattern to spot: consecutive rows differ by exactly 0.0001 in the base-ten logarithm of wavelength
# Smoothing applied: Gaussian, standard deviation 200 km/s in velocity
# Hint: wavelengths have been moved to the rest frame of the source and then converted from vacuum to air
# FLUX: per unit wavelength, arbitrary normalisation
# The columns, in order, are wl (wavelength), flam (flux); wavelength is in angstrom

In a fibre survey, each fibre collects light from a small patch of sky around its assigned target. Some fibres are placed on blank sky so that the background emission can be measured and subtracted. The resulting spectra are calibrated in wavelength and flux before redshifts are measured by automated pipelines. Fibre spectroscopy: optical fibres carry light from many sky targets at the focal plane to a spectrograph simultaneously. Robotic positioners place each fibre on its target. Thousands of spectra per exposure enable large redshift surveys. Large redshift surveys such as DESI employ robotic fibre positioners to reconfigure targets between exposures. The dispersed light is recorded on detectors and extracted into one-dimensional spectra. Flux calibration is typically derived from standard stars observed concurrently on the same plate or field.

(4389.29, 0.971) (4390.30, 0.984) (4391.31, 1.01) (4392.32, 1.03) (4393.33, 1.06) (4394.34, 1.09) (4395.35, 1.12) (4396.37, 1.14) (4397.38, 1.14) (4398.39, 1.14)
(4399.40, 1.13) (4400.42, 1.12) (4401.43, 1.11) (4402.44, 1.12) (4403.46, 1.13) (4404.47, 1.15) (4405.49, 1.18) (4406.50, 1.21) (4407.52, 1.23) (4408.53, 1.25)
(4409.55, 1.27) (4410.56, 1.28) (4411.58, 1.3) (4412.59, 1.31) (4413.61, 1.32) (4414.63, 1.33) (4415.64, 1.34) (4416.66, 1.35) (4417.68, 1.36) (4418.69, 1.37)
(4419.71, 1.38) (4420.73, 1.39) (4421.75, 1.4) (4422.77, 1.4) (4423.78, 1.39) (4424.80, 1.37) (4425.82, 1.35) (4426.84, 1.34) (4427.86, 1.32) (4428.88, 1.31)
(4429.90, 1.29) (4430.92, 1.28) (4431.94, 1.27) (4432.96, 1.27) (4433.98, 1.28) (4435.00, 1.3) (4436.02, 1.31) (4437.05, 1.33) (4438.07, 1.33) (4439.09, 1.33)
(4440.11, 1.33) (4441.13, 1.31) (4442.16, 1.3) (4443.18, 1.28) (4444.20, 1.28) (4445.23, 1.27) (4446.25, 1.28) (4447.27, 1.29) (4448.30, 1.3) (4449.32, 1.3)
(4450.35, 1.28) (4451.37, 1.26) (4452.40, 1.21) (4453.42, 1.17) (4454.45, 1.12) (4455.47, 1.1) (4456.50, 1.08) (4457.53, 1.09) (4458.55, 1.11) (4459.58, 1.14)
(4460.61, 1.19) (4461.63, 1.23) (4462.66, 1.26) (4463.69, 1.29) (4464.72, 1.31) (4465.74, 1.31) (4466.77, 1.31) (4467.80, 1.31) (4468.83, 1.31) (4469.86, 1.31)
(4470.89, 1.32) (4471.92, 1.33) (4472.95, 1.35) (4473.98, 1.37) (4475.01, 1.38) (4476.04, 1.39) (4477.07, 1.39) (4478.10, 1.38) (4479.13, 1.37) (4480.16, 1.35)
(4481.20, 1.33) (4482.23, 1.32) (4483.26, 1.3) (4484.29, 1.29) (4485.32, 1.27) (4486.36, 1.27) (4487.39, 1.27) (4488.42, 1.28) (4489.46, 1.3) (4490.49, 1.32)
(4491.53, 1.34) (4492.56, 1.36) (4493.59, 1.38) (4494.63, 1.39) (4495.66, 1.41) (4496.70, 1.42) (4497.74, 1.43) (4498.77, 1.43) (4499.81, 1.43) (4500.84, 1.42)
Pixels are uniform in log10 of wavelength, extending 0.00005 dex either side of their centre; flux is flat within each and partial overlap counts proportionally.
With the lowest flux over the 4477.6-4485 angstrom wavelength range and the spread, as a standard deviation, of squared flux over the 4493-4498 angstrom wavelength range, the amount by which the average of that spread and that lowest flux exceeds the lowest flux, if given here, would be -0.62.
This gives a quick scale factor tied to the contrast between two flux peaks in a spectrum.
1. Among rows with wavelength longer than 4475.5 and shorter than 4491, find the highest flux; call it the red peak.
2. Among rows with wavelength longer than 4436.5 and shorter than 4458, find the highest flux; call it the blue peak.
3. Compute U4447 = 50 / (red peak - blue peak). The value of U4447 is 833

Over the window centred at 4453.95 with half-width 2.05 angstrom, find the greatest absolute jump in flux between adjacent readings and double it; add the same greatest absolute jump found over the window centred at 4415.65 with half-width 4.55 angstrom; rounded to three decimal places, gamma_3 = 0.110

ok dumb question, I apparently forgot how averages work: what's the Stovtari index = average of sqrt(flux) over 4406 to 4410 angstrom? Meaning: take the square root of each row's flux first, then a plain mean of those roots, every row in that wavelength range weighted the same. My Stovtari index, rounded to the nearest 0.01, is 1.11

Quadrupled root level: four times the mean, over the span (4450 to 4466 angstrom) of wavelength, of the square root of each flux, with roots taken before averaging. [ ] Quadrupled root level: 4.37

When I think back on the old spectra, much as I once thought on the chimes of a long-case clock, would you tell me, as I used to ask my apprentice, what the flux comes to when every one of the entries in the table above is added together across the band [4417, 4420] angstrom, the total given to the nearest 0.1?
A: 4.1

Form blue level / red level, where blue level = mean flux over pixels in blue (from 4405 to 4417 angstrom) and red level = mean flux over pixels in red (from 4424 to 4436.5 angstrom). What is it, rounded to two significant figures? 0.98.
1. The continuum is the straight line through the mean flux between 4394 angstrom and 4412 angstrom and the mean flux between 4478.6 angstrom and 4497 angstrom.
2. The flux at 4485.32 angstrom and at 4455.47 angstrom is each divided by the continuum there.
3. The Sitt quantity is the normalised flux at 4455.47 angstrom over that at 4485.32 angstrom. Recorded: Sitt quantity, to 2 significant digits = 0.90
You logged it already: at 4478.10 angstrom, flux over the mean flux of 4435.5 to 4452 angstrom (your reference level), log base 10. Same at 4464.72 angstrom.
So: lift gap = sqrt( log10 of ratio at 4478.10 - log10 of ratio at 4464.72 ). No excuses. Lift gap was 0.150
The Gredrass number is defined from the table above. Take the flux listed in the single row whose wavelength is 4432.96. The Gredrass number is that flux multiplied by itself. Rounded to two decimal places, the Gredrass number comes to 1.61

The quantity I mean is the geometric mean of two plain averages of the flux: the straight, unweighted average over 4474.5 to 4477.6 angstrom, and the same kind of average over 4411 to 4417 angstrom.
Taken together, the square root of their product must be 1.36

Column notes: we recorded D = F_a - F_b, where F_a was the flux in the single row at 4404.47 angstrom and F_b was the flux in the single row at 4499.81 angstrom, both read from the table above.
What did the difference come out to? -0.28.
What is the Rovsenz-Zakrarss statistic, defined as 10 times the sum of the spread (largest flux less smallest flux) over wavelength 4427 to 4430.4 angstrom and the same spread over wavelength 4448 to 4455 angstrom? 2.1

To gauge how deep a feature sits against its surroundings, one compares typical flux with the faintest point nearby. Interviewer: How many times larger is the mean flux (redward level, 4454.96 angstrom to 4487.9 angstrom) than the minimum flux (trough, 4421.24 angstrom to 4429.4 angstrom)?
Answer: 0.98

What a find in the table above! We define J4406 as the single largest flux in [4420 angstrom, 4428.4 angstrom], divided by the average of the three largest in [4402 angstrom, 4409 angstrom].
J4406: 1.14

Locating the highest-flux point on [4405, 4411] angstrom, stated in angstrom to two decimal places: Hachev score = 4410.56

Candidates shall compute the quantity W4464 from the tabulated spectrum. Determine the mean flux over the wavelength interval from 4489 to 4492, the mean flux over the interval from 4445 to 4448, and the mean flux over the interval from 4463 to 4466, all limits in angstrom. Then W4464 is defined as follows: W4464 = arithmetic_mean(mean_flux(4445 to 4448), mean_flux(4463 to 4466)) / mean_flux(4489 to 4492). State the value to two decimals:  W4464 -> 0.98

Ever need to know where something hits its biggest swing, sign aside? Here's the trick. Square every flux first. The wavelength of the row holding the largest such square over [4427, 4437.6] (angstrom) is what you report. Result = 4437.05 angstrom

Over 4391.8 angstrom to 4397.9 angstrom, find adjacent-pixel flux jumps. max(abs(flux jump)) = 0.0300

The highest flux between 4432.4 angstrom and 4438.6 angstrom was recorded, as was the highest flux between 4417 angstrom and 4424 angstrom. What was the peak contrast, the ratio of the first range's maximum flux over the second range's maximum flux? 0.95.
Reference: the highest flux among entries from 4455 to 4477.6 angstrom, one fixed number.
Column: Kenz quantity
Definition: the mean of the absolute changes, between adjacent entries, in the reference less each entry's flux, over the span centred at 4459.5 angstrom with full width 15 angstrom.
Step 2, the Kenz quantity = 0.0257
